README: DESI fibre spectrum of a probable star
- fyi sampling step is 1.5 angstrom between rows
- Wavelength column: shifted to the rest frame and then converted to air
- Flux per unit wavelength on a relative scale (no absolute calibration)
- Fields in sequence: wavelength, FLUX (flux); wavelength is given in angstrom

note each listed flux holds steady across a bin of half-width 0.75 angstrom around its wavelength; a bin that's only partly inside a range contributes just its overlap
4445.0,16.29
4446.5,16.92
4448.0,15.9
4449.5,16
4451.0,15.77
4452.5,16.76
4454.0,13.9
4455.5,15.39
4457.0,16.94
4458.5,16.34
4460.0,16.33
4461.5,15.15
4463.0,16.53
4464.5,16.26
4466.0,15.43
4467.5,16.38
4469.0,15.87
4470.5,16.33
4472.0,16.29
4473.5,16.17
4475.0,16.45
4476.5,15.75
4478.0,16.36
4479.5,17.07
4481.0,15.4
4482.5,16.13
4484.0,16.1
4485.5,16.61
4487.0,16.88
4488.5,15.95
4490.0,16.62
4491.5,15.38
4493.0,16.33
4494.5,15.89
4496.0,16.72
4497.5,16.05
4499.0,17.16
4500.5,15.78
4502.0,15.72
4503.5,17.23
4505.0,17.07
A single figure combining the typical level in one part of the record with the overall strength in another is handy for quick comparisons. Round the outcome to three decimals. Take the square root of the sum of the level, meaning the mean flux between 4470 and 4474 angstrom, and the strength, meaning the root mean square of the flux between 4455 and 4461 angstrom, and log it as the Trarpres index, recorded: 5.703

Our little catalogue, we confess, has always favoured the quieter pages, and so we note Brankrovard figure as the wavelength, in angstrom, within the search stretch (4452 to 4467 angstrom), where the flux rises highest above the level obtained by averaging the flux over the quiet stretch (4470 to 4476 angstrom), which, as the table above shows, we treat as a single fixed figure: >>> 4457.0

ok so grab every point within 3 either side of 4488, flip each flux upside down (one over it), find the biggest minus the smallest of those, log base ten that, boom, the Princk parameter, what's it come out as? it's -2.46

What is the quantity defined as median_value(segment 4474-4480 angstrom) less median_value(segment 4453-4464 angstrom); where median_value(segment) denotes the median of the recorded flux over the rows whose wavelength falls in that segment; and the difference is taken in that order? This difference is 0.1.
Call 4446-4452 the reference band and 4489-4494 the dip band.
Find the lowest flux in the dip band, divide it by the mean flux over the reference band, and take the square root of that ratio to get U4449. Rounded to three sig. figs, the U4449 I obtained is 0.976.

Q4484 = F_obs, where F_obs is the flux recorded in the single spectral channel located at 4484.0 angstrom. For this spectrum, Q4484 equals 16.1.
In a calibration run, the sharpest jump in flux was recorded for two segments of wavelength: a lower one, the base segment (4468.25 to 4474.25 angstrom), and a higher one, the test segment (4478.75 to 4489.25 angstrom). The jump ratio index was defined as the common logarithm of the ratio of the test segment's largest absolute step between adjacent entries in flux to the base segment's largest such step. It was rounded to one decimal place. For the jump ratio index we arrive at 0.6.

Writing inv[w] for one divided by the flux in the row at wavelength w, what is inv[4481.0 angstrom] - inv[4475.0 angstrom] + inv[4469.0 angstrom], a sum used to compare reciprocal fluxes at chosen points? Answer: 0.0672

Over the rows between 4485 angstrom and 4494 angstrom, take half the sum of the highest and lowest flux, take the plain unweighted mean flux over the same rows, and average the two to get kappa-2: 16.2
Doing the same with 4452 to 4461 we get 15.7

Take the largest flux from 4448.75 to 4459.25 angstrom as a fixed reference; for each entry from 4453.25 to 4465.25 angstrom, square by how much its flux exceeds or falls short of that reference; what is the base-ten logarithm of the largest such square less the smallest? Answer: 1.0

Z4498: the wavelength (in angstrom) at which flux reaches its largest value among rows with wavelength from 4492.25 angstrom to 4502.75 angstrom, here 4499.0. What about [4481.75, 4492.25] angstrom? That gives 4487.0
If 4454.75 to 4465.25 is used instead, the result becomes 4457.0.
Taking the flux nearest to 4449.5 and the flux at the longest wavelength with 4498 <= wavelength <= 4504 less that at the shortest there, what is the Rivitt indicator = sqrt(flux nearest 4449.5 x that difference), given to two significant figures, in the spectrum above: 1.1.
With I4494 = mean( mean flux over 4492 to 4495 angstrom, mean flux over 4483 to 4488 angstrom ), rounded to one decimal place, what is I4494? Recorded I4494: 16.3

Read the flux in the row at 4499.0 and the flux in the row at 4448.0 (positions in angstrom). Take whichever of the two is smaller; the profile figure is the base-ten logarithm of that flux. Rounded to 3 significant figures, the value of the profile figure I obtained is 1.20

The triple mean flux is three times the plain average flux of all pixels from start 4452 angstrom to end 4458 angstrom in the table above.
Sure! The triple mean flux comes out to 47.2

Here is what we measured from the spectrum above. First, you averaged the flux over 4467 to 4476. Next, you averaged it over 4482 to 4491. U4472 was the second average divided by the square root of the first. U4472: 4.06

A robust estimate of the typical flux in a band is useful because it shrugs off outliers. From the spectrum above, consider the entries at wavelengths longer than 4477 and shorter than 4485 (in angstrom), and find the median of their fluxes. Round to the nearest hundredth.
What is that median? 16.13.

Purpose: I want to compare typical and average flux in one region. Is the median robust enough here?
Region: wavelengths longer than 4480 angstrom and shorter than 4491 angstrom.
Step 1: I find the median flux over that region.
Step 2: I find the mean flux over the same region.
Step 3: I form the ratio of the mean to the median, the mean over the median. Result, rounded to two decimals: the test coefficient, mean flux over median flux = 1.01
